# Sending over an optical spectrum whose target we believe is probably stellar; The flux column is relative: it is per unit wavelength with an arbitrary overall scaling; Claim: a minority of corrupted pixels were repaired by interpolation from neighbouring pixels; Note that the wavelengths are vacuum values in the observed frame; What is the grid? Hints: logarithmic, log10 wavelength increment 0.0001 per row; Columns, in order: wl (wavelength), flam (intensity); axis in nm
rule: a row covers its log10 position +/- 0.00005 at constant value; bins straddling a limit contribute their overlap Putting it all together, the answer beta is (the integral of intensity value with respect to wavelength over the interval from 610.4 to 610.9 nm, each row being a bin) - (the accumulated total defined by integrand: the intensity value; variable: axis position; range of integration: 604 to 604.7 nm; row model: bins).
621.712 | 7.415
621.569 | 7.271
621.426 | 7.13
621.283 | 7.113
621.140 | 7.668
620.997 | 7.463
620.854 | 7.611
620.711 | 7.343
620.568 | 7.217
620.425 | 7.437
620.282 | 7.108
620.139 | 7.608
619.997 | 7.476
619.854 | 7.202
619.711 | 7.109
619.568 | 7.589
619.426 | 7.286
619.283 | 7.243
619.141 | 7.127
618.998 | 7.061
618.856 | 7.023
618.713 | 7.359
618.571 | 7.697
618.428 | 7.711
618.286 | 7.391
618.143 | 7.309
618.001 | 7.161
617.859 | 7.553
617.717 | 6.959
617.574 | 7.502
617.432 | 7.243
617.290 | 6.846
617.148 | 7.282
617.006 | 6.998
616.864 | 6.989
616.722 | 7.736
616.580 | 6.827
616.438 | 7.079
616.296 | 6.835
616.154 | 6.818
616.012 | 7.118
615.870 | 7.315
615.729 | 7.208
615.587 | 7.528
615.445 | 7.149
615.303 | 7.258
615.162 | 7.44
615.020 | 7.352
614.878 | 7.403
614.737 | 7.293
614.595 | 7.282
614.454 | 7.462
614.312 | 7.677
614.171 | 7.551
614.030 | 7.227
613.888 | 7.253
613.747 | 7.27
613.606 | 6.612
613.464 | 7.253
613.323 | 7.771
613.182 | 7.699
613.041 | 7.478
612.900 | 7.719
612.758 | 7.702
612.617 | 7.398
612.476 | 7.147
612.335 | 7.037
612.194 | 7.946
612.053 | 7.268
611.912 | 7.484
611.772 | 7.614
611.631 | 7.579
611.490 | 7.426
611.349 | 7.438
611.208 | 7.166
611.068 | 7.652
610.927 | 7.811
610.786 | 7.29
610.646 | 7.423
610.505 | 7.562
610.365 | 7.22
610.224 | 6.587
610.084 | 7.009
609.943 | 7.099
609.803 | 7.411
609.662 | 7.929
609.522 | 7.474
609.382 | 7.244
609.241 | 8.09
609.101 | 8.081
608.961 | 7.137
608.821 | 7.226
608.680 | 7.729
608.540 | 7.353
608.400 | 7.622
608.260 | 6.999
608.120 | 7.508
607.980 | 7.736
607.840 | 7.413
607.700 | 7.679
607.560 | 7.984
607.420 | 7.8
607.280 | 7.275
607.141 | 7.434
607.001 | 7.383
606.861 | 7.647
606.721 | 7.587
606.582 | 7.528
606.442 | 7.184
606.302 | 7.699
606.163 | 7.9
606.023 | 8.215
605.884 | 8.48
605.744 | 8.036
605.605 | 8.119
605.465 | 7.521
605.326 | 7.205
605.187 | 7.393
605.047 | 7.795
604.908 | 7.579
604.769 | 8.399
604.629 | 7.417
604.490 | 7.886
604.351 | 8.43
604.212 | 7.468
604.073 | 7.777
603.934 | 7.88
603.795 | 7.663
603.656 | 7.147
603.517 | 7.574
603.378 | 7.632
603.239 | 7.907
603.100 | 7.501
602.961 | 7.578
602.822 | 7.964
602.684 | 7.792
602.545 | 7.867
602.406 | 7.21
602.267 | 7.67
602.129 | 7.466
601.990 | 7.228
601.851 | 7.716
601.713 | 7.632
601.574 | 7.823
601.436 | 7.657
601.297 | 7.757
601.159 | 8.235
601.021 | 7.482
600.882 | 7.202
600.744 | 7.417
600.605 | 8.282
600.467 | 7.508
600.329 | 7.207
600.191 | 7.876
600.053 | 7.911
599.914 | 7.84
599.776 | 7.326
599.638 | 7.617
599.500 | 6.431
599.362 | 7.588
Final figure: -1.7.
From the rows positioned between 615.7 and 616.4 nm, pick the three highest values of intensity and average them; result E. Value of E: 7.21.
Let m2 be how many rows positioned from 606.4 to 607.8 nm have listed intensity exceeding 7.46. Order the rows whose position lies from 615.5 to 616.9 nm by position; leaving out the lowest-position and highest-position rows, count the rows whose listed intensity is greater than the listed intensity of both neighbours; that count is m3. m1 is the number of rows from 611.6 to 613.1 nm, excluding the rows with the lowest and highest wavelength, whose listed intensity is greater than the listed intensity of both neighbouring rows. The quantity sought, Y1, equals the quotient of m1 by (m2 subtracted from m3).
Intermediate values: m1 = 3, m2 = 6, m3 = 3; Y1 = -1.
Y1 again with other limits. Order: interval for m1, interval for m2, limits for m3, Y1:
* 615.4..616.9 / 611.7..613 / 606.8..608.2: -2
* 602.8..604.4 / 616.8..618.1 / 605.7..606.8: -2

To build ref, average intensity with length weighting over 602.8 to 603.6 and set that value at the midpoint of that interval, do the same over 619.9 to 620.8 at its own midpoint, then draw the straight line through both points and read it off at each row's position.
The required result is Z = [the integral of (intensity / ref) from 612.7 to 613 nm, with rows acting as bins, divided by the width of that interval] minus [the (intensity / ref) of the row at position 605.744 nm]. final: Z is -0.03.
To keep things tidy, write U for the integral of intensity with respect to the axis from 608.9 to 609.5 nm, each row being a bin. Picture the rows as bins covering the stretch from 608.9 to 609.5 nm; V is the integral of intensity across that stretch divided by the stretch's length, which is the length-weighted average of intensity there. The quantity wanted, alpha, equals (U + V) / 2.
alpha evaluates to 6.11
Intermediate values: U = 4.6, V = 7.63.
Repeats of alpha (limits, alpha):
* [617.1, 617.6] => 5.40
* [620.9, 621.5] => 5.89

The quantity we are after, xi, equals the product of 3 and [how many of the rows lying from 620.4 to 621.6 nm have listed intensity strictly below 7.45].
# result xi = 18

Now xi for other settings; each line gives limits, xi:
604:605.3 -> 6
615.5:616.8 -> 21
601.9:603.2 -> 6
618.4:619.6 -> 18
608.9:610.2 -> 15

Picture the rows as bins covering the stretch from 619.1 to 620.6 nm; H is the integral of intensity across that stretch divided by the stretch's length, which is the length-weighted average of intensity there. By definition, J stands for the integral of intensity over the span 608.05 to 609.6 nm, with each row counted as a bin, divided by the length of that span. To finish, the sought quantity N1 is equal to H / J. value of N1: 0.976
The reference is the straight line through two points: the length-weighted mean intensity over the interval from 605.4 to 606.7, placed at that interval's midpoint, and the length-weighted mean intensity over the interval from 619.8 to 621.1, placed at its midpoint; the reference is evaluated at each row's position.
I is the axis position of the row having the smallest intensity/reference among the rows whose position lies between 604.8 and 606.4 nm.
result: 605.326 nm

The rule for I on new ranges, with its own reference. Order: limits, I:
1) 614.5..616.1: 616.012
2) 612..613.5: 612.335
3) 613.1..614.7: 613.606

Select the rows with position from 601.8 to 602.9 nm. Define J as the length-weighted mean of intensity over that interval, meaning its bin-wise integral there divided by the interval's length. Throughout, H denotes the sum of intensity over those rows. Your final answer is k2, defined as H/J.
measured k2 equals 8.00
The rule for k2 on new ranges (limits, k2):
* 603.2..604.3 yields 7.99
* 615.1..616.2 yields 7.99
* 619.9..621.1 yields 8.00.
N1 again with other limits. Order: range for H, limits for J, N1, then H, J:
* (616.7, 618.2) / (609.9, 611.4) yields 0.989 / 7.22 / 7.30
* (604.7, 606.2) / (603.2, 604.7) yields 1.023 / 7.88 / 7.70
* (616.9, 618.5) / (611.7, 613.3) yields 0.967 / 7.26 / 7.51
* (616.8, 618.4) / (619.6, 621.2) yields 0.978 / 7.22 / 7.39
